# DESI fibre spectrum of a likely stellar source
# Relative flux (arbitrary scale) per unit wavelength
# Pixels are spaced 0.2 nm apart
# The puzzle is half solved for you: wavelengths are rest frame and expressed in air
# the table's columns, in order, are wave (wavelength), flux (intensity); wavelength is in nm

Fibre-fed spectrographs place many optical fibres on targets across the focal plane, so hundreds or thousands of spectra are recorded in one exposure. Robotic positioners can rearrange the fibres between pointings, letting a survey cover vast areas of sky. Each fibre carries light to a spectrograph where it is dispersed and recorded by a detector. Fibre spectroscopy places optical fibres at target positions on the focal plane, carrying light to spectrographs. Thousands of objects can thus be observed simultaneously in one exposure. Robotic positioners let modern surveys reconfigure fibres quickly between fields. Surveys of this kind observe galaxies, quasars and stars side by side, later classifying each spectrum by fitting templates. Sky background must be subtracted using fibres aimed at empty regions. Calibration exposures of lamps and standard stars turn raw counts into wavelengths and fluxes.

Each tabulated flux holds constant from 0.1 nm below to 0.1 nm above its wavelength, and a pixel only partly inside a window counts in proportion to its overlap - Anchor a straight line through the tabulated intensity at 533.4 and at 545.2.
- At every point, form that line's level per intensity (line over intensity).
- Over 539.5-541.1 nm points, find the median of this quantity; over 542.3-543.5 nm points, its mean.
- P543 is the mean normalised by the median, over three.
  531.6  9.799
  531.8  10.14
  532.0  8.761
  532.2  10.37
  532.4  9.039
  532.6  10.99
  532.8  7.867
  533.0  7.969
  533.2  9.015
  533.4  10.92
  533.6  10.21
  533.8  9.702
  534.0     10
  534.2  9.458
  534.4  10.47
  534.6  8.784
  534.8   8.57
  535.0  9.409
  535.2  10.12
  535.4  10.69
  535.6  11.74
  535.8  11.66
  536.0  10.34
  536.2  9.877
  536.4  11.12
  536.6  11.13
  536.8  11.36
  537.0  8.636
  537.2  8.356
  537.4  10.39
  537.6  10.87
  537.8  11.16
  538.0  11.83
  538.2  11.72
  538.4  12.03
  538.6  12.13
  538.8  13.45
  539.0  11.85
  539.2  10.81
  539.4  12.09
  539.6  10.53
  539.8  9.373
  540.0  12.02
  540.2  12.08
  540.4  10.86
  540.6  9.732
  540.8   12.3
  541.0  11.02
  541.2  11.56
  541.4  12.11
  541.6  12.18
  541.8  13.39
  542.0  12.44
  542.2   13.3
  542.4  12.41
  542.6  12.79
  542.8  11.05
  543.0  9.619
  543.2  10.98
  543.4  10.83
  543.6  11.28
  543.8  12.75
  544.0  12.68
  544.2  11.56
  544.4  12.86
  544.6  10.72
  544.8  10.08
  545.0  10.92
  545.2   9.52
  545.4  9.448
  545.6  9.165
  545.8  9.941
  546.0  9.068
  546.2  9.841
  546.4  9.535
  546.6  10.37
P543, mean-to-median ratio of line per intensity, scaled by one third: 0.318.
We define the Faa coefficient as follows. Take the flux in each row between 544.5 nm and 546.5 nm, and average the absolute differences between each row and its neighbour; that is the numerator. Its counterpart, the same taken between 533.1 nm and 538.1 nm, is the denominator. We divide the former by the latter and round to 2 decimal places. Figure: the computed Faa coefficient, 0.80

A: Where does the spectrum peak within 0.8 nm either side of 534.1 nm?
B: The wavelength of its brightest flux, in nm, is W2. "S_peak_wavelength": 533.4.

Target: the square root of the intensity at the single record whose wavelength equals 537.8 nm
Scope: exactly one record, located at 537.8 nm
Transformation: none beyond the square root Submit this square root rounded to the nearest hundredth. 3.34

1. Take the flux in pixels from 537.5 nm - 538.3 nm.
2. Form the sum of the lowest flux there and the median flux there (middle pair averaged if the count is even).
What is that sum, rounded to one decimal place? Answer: 22.3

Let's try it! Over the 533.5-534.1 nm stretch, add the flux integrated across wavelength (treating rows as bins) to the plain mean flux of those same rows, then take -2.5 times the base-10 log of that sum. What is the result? -3.01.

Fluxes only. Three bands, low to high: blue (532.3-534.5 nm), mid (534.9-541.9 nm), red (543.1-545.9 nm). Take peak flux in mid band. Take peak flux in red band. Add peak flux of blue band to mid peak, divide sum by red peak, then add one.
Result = 2.90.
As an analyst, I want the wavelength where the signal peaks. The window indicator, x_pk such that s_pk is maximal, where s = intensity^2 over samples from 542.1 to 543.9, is 542.2 nm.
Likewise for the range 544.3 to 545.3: 544.4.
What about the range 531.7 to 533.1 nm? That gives 532.6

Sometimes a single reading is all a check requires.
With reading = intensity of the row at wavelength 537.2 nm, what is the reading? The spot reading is 8.356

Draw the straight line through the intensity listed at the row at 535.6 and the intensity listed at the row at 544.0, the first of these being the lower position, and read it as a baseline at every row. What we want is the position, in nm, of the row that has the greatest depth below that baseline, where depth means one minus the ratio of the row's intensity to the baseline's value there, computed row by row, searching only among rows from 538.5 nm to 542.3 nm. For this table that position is 539.8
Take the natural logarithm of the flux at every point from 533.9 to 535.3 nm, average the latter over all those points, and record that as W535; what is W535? 2.25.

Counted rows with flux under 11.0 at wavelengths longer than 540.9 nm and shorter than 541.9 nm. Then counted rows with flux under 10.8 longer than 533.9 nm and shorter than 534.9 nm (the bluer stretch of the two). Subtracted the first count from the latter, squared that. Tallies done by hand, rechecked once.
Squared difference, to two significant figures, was 25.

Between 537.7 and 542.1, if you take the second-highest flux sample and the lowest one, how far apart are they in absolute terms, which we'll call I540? 4.02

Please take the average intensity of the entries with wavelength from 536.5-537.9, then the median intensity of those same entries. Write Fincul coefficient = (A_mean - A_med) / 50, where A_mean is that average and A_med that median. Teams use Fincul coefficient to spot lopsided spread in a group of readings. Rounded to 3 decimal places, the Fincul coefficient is -0.012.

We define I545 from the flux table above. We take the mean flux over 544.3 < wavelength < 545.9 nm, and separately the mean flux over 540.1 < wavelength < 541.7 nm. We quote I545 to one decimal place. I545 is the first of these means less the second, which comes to -1.1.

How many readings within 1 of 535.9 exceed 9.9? 8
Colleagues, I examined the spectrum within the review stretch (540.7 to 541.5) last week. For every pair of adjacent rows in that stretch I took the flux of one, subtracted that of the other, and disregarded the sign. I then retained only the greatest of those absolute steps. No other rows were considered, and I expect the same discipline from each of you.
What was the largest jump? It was 1.3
